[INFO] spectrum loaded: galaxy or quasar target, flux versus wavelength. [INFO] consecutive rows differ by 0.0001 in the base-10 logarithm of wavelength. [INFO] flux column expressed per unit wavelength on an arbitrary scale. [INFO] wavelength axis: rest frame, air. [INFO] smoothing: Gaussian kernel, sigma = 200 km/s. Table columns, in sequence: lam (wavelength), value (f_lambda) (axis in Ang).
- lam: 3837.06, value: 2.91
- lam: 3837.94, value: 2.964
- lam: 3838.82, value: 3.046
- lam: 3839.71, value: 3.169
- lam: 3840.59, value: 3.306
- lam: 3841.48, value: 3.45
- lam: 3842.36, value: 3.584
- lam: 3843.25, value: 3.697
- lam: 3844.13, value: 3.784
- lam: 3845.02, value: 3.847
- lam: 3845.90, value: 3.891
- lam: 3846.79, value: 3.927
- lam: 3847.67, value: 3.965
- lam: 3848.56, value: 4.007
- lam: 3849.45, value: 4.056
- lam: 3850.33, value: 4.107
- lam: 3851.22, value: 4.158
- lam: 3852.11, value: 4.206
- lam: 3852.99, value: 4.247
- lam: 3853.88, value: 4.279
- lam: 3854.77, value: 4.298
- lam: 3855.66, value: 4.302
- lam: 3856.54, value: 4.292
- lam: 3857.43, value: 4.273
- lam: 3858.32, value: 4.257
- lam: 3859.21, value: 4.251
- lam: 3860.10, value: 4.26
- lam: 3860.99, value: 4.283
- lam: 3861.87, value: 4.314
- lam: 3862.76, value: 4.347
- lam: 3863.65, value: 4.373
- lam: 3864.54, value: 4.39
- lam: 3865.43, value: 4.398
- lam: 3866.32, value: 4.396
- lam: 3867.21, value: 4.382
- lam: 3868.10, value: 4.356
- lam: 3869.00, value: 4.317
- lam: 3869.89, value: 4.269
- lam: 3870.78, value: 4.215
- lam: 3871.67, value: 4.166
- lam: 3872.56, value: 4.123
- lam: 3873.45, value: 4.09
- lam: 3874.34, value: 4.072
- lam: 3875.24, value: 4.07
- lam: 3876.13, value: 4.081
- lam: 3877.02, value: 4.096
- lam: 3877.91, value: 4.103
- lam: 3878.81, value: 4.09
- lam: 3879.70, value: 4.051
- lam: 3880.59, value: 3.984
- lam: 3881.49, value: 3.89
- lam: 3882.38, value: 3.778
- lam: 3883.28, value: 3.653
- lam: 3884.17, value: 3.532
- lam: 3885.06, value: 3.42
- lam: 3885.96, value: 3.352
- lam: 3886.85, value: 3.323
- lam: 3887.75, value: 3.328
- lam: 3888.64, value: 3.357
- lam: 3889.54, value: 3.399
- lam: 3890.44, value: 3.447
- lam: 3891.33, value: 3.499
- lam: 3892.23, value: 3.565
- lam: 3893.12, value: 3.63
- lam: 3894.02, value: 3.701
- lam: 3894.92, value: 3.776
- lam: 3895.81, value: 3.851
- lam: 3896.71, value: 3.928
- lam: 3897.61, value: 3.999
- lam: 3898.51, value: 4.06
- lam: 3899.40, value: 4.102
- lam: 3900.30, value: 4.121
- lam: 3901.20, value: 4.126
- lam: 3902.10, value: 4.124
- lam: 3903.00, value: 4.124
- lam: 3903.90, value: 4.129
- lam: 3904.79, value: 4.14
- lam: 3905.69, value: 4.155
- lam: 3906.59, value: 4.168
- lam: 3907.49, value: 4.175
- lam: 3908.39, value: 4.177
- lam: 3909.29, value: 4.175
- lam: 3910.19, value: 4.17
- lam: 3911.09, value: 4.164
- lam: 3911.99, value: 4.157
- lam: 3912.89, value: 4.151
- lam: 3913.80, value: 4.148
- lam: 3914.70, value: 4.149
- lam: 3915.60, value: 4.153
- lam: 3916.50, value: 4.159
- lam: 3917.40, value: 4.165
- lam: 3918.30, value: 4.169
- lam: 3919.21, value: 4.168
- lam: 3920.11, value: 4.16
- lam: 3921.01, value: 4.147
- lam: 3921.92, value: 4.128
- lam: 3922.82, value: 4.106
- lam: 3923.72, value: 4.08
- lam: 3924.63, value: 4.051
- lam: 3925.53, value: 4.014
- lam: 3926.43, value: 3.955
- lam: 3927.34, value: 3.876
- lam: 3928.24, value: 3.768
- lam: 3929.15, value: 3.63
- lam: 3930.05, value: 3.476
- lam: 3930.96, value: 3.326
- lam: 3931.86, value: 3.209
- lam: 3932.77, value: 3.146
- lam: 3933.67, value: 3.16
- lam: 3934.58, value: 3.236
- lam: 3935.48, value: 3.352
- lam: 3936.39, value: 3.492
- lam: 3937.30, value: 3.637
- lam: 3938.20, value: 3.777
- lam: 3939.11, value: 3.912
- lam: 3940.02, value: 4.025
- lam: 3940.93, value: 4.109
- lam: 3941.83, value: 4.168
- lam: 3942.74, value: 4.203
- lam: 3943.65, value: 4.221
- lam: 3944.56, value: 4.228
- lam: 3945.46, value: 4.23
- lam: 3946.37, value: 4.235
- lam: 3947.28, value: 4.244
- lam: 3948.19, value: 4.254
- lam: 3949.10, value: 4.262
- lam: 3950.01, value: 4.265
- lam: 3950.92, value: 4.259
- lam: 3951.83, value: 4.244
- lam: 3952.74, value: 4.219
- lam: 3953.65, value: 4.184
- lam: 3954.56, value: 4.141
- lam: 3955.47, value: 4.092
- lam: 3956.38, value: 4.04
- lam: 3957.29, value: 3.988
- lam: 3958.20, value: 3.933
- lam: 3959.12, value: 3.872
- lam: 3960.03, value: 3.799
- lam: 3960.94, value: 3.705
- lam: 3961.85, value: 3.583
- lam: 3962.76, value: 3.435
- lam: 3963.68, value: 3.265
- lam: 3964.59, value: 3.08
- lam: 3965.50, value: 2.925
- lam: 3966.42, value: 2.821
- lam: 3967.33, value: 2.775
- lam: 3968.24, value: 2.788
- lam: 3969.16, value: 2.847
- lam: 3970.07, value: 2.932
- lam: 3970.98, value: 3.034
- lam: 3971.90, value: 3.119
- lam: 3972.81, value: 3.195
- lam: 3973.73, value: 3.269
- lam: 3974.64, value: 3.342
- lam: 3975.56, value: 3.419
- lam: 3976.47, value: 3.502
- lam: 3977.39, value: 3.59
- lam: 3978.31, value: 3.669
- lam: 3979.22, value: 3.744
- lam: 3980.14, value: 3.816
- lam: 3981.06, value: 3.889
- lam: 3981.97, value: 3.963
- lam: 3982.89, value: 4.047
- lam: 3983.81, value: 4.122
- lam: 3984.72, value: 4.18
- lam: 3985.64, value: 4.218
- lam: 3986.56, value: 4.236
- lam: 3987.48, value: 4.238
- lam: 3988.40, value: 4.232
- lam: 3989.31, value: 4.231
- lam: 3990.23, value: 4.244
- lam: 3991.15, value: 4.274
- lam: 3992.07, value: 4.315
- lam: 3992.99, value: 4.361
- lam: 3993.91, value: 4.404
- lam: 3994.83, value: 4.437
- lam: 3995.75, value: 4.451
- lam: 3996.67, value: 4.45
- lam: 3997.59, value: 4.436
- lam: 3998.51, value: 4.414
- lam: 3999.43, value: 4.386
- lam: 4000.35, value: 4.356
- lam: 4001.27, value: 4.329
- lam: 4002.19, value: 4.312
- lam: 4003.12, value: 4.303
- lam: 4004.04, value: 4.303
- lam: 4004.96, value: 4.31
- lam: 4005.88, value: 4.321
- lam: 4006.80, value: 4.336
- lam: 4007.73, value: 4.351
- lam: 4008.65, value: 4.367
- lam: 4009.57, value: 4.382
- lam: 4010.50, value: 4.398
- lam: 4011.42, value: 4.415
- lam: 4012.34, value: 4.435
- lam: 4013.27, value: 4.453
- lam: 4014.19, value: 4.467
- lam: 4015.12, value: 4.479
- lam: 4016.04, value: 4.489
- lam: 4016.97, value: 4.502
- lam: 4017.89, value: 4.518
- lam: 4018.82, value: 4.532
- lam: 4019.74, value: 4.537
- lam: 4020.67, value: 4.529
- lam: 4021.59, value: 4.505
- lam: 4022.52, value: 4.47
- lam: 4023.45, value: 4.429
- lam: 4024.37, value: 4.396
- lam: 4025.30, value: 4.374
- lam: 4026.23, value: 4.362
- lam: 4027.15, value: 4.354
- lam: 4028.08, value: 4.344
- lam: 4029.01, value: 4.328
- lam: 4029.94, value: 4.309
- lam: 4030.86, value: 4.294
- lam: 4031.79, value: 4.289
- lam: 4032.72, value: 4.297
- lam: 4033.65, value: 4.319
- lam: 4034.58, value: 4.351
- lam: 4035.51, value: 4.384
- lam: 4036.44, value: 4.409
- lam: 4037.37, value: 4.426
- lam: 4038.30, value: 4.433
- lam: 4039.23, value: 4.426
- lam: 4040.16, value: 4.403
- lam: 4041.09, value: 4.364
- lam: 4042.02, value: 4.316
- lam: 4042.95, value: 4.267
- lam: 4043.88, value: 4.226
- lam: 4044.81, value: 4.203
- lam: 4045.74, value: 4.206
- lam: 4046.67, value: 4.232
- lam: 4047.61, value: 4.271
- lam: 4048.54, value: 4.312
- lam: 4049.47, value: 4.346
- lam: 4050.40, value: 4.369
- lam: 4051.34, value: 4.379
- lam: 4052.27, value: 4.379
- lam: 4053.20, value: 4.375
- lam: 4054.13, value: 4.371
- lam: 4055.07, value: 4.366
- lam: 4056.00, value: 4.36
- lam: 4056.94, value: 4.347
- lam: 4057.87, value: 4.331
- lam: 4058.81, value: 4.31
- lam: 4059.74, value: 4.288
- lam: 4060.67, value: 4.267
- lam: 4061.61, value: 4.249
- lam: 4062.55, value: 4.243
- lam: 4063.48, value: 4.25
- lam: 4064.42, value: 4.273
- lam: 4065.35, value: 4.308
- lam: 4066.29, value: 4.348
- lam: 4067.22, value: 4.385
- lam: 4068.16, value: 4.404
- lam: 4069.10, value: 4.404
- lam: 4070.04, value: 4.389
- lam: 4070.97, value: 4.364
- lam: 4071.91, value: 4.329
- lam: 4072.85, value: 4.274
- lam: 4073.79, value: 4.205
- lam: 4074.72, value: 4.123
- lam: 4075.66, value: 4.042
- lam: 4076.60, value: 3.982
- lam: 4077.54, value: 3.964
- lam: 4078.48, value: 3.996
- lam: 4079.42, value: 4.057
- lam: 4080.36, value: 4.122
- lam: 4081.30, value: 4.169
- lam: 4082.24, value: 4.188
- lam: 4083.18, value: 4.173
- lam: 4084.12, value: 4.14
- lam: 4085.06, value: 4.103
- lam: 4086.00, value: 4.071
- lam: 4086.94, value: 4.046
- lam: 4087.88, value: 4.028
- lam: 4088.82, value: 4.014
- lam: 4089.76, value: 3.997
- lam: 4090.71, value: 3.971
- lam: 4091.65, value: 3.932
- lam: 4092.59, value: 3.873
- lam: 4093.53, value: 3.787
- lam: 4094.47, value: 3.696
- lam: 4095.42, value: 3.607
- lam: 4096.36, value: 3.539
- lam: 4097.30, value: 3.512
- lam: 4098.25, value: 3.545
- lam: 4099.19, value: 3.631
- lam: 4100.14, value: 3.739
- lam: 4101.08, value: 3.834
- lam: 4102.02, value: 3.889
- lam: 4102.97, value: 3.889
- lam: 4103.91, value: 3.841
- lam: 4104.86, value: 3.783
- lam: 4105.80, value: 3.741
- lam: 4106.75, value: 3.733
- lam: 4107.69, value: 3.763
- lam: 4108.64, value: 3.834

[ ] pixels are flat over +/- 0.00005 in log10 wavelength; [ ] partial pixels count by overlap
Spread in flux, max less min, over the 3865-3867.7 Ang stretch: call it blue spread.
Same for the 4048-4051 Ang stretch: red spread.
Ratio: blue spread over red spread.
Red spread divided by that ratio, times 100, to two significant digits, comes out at 20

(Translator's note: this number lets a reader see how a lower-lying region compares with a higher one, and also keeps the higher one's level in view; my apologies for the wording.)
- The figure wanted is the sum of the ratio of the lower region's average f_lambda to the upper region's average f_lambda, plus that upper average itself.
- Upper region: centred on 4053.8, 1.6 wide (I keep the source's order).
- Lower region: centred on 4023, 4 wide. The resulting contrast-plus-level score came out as 5.39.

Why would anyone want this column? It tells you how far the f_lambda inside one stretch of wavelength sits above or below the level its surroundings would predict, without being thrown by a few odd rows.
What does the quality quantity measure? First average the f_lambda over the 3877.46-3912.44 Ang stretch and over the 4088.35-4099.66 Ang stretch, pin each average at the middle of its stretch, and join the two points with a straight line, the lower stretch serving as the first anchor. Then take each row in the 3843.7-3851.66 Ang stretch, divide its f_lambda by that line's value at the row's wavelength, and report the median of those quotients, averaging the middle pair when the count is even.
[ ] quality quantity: 1.02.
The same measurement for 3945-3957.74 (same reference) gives 1.10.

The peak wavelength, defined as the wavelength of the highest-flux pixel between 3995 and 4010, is 3995.75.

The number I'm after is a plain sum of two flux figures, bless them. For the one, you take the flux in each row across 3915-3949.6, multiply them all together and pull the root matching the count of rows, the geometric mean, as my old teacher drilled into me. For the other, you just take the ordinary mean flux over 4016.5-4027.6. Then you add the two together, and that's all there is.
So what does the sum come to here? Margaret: 8.35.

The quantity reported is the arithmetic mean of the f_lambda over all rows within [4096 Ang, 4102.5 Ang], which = 3.7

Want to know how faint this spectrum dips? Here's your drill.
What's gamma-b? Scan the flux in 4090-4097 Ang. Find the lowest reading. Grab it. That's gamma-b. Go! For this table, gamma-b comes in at 3.539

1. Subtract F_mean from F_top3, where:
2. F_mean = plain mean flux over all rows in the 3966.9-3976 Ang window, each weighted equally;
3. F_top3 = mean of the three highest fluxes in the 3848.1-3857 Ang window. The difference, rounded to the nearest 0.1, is 1.2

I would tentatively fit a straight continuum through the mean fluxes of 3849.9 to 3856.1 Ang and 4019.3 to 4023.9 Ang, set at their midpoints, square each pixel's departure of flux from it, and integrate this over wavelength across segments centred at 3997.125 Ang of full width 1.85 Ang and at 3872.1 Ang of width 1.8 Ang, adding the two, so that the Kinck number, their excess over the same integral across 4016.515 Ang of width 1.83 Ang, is 0.02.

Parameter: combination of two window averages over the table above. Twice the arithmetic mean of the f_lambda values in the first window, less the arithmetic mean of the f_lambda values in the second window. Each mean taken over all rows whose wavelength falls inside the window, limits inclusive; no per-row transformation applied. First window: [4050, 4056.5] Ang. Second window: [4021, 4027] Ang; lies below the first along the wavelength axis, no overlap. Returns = 4.3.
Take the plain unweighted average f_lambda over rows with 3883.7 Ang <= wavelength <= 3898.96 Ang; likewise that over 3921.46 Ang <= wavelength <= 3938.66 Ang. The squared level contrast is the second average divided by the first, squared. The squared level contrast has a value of 1.0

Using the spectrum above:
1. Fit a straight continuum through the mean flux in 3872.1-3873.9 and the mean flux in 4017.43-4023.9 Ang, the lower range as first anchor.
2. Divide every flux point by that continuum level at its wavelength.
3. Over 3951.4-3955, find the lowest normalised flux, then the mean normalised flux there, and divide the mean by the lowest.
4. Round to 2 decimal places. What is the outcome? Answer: 1.01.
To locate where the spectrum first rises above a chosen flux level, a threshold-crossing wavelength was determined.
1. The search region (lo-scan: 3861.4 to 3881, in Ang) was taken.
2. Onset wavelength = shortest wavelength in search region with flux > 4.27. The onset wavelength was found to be 3861.87 Ang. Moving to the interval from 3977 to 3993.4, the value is 3991.15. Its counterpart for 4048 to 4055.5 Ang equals 4048.54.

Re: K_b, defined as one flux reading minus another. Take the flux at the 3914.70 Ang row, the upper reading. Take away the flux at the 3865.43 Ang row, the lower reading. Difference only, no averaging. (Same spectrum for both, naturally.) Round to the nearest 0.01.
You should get -0.25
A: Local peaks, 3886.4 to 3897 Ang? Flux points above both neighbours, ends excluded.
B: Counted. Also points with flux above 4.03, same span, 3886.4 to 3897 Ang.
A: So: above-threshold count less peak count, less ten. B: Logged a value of -10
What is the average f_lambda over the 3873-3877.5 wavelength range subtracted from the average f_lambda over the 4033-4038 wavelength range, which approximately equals 0.3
